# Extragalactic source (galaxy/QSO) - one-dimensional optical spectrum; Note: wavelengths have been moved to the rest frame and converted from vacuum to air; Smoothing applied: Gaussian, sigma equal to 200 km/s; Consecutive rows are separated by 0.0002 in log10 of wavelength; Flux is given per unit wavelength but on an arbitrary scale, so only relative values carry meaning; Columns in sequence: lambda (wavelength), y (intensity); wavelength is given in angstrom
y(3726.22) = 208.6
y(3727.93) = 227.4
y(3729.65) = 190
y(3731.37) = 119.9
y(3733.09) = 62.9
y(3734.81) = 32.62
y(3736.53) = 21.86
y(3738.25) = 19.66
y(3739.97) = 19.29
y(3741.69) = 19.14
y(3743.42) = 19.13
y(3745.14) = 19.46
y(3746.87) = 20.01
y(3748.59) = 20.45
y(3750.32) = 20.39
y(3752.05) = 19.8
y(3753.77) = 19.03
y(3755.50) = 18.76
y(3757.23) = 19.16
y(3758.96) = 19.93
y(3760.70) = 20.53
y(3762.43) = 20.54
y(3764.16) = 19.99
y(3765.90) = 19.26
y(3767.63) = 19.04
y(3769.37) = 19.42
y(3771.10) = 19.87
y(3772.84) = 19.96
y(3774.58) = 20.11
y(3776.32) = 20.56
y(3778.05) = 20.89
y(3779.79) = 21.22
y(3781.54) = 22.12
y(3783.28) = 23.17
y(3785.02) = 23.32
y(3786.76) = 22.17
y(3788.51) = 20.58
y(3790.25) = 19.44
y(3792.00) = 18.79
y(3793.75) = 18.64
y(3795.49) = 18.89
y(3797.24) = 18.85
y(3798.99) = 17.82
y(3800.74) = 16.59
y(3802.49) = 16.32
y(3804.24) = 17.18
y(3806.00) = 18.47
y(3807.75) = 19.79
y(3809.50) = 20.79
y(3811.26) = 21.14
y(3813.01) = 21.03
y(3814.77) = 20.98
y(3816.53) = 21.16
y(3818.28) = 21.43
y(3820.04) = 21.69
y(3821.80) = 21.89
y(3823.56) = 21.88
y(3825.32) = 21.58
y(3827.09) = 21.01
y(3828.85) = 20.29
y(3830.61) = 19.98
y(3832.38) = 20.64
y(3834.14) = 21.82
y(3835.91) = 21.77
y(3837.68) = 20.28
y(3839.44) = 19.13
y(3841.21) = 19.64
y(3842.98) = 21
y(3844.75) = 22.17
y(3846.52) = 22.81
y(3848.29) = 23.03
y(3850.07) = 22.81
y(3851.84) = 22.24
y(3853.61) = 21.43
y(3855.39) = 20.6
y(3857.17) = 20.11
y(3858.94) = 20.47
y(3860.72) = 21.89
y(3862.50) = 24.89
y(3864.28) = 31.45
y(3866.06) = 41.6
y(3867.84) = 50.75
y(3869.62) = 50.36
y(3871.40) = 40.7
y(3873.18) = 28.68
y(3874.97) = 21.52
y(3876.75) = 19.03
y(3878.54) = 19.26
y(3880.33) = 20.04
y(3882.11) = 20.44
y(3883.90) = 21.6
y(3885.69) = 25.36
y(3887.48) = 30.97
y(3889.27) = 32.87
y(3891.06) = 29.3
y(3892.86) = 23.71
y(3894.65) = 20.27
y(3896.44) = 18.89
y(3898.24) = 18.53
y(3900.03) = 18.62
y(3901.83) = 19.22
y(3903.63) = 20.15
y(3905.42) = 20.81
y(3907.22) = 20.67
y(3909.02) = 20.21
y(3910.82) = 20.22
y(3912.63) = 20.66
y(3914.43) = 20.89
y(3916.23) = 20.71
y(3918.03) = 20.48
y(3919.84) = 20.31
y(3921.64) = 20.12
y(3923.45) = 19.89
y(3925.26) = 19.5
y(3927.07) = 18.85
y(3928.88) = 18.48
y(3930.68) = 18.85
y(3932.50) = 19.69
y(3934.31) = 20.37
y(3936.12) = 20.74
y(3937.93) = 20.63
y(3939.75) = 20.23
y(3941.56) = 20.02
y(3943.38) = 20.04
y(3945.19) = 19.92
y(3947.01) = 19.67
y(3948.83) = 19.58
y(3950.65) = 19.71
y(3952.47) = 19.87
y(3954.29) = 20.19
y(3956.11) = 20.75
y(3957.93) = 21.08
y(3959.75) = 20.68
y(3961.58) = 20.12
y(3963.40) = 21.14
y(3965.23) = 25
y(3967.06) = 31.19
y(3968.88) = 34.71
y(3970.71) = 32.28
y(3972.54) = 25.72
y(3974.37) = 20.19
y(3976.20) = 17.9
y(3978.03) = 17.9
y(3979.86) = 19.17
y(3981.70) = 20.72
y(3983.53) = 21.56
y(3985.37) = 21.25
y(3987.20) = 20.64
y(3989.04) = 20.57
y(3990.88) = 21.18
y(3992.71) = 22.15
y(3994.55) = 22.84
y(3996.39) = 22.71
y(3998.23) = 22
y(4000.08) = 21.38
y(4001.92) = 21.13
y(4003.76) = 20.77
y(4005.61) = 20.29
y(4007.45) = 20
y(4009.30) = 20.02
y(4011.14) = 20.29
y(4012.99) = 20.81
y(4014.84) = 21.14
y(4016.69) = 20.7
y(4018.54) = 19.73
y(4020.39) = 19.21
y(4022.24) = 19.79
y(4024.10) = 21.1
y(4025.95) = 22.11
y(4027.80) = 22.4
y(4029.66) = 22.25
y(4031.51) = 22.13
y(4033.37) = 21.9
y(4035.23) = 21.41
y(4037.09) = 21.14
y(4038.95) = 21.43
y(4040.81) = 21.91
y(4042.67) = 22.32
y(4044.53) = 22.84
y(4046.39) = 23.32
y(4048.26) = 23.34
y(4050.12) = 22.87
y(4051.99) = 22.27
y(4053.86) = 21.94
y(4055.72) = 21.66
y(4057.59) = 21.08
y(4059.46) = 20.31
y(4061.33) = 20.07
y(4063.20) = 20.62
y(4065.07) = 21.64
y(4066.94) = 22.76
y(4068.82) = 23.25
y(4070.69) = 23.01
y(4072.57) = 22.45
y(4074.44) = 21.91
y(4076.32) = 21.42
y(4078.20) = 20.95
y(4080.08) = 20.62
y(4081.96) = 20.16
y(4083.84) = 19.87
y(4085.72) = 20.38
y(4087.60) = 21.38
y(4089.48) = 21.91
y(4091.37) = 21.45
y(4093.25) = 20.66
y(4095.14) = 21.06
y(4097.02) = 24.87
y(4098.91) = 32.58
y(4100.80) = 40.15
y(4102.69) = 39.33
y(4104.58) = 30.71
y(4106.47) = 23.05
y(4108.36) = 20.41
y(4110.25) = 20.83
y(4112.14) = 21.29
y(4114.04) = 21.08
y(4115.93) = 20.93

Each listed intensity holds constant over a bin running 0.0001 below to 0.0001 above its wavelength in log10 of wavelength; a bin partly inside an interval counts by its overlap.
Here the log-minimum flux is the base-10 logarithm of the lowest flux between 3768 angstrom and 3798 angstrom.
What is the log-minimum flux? 1.27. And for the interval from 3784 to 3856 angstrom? 1.21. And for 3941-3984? 1.25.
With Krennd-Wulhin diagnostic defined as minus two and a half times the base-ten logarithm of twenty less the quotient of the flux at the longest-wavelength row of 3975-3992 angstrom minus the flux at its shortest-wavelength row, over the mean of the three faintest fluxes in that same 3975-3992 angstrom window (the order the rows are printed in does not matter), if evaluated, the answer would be -3.24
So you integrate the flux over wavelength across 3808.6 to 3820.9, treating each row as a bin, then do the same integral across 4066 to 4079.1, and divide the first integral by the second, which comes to 0.89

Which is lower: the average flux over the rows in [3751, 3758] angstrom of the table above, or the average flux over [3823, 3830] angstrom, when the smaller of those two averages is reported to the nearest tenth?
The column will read 19.2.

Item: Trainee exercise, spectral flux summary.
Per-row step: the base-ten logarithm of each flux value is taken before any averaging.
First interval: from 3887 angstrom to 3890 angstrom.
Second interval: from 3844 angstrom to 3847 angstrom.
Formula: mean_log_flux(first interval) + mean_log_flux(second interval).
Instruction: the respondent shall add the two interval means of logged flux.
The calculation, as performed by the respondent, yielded 2.86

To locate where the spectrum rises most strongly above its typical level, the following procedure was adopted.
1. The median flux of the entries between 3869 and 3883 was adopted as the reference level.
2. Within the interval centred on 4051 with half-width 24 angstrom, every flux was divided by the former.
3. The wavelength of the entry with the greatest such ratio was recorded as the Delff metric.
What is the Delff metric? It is 4048.26 angstrom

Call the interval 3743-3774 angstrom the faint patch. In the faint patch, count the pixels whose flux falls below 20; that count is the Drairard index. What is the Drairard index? 13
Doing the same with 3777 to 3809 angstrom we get 11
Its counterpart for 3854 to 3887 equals 2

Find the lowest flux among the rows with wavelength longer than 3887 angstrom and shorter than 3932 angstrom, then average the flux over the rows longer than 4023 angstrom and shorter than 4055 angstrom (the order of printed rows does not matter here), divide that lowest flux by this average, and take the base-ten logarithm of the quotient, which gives -0.079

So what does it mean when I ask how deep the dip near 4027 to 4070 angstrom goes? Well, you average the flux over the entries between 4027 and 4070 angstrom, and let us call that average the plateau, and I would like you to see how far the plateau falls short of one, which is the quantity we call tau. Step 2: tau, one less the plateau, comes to -21.0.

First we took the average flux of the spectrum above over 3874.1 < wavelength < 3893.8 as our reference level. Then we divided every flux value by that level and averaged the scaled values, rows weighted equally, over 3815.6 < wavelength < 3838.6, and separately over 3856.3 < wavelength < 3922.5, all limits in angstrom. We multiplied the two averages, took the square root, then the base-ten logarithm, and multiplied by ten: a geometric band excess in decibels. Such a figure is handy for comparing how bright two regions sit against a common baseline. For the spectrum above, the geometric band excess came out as -0.2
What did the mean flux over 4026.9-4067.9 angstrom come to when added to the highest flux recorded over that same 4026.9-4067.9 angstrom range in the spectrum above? 45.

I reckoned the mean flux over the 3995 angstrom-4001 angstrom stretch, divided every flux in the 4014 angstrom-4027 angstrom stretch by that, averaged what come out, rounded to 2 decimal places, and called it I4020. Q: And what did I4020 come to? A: 0.93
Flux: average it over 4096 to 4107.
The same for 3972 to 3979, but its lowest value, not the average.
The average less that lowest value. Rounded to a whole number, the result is 14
